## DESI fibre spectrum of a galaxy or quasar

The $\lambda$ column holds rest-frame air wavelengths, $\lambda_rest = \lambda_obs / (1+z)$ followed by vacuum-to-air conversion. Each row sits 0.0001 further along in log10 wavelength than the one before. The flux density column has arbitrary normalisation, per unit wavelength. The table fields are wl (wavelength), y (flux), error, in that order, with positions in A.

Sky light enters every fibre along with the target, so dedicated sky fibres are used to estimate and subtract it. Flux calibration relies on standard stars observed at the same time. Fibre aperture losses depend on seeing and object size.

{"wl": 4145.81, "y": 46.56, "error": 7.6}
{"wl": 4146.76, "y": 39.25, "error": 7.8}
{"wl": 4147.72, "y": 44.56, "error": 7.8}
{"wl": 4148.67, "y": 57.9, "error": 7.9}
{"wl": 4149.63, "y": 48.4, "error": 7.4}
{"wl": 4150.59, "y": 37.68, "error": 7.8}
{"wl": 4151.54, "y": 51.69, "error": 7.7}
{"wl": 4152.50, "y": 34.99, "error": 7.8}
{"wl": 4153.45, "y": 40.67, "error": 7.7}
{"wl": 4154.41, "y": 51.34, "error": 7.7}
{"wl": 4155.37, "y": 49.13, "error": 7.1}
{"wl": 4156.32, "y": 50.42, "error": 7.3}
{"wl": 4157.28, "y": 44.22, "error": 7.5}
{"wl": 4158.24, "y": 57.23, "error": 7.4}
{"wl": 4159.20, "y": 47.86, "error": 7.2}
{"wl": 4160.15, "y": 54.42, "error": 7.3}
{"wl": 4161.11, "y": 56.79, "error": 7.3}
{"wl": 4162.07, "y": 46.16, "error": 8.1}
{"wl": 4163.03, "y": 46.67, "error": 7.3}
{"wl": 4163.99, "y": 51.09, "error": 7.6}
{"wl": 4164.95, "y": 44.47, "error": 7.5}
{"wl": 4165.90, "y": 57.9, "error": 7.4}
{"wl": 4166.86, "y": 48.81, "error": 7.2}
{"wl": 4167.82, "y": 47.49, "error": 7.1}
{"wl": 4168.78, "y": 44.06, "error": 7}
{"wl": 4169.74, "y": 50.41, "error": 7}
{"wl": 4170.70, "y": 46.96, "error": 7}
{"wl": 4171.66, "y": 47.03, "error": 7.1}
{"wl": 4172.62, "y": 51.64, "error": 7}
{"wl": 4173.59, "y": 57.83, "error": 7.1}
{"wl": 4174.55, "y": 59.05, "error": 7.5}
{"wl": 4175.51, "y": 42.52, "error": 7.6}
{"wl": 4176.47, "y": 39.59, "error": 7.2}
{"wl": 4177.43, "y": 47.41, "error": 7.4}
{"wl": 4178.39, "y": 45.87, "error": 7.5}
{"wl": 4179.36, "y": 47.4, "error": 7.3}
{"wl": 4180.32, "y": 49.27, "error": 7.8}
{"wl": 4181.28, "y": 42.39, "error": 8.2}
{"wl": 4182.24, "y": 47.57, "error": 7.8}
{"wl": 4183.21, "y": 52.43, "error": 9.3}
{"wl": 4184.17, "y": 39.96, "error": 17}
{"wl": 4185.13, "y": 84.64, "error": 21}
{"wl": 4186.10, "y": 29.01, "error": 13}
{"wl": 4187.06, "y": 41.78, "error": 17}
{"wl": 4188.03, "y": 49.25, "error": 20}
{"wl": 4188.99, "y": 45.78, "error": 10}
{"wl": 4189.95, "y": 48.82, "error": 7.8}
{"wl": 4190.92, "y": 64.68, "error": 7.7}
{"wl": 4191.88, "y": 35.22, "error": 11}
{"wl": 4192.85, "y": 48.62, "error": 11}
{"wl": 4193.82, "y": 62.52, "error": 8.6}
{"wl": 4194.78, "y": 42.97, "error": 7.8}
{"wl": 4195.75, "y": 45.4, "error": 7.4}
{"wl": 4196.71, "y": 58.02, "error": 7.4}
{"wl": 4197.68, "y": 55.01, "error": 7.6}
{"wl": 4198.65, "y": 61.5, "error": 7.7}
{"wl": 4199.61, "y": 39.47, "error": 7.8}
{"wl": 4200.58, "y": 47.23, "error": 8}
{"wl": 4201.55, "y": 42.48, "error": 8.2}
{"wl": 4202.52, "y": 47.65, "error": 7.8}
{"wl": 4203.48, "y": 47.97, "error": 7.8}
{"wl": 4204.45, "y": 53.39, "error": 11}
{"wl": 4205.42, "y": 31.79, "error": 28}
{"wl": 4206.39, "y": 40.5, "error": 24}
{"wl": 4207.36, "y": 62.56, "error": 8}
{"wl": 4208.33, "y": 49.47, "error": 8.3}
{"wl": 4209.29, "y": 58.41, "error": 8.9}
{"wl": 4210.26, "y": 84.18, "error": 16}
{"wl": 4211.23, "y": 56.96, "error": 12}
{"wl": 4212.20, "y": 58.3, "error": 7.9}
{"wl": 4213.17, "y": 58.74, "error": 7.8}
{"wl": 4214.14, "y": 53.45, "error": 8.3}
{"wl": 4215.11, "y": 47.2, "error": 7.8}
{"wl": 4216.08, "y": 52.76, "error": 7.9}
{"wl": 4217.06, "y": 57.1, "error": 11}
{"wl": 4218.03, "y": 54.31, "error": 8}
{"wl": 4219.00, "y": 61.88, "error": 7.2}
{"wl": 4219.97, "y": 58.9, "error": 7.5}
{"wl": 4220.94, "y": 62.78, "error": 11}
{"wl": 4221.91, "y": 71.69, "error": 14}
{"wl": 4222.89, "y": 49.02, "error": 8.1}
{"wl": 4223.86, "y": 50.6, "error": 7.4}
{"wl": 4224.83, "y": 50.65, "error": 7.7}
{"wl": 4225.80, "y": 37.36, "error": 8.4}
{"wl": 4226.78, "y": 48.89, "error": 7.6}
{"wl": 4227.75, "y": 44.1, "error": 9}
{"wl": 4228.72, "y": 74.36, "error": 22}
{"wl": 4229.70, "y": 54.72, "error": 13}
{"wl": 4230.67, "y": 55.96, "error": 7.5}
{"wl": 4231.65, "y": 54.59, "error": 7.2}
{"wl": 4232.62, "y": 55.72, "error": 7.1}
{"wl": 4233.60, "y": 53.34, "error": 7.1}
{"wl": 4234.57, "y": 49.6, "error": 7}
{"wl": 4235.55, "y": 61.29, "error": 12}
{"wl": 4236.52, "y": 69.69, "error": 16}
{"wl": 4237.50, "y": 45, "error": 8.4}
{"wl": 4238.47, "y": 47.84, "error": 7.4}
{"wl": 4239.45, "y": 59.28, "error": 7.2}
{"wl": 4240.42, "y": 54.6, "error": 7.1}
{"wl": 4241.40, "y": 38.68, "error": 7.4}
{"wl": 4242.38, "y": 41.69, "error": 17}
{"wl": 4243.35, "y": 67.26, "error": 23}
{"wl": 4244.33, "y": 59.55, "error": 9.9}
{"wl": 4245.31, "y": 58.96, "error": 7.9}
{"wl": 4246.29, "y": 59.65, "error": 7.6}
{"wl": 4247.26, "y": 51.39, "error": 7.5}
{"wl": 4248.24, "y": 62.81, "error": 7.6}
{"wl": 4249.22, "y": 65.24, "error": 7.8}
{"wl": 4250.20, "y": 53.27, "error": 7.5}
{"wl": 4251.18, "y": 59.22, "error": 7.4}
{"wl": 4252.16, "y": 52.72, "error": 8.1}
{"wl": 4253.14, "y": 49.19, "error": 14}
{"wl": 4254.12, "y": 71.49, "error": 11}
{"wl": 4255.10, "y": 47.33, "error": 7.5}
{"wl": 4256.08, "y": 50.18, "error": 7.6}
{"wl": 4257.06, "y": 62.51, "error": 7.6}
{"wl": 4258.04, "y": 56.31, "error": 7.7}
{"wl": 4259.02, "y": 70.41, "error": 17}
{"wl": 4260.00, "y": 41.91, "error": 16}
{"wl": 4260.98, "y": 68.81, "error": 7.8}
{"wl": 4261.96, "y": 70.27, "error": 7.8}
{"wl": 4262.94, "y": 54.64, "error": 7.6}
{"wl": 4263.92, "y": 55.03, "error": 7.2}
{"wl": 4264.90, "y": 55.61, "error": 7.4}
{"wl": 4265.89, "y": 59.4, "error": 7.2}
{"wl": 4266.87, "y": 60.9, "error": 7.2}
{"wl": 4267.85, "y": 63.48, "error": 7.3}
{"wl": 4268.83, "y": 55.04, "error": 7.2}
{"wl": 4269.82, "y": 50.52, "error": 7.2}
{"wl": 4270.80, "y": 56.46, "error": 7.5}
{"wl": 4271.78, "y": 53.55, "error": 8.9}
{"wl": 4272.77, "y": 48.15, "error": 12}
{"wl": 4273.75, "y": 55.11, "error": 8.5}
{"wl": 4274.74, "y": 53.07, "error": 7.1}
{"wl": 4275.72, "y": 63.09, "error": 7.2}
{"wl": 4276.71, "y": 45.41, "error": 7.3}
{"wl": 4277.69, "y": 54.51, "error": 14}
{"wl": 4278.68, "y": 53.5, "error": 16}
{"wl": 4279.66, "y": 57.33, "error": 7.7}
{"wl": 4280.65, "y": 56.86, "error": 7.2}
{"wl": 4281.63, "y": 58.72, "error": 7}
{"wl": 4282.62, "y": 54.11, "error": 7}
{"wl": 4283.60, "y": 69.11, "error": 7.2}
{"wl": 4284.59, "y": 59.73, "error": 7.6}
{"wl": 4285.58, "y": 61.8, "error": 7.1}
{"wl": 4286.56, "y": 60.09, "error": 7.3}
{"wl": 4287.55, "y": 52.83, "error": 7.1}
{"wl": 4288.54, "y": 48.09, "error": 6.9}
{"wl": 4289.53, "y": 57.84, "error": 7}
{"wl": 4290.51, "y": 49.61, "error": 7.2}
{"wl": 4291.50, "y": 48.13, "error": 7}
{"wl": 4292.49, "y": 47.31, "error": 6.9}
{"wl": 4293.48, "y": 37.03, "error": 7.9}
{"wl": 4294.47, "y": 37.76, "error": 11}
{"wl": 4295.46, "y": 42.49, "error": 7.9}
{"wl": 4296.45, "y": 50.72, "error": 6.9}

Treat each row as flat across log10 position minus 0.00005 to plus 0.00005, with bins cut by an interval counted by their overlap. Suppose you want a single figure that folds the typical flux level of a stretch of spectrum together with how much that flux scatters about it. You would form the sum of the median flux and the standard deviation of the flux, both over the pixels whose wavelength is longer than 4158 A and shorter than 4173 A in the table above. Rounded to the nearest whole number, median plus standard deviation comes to 53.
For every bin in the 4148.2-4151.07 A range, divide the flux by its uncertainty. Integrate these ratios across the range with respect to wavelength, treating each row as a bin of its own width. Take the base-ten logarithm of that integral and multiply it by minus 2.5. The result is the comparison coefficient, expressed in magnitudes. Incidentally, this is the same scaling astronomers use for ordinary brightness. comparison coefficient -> -3.13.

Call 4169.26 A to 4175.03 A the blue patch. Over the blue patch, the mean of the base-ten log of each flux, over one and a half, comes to 1.14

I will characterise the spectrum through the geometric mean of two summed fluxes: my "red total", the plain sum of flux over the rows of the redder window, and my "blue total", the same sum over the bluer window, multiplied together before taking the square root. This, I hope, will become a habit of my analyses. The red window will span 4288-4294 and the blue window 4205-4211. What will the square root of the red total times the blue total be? 307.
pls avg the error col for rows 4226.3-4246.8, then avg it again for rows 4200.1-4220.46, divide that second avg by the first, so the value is 1.01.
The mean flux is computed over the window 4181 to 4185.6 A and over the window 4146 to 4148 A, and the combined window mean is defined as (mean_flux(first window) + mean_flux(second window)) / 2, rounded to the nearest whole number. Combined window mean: 48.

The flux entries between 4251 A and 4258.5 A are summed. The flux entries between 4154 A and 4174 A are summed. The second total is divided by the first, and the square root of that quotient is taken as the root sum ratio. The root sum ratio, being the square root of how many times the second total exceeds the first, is 1.53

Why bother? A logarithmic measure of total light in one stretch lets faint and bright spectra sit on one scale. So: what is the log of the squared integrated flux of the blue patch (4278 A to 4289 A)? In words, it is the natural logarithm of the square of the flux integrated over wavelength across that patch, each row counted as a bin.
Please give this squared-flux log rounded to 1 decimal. 12.9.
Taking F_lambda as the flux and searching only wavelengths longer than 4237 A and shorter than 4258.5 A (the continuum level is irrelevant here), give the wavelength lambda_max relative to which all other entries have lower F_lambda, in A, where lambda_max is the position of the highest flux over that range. 4254.12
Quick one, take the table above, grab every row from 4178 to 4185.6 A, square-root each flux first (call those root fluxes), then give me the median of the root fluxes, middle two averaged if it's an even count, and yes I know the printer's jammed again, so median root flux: 6.89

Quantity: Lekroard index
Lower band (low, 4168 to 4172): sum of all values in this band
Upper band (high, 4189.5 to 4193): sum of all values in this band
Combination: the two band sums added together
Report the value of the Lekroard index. 386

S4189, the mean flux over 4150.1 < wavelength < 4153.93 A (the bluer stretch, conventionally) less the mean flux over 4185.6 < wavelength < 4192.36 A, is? -3.7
